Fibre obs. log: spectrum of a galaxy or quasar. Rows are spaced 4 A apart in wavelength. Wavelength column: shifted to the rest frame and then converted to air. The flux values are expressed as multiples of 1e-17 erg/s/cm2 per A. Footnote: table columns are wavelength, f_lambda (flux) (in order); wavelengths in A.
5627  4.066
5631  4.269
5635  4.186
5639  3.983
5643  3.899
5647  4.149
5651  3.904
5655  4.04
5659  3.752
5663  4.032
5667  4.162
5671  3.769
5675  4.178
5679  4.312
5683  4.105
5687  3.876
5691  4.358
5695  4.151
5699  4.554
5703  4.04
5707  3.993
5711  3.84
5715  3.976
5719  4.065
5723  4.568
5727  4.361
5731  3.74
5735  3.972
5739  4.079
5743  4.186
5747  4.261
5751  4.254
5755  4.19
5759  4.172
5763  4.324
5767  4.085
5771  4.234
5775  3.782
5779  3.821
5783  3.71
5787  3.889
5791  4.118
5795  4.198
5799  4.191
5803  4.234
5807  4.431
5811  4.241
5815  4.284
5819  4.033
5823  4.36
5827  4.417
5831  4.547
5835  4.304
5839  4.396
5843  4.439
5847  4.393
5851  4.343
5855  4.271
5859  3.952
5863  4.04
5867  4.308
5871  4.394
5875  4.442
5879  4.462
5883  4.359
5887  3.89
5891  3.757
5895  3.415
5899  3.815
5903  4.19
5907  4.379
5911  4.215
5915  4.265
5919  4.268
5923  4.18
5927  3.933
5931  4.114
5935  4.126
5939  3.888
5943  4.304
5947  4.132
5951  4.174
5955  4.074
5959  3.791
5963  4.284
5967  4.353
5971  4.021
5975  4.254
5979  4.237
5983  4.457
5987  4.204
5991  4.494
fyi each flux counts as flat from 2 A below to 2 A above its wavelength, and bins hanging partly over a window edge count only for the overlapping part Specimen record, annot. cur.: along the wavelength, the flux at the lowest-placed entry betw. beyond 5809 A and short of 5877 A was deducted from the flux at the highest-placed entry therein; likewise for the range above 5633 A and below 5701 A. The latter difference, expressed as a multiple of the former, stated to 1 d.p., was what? 1.8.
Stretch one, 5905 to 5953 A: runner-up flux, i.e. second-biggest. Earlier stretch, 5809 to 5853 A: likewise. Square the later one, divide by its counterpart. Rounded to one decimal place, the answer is 4.2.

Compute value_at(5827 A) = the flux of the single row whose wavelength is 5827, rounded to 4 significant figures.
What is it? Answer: 4.417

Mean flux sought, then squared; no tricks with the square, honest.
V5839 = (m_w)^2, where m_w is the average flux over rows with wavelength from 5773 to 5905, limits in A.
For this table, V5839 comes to 17.3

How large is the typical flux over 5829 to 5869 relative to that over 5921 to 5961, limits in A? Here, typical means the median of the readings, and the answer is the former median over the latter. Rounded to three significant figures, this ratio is 1.05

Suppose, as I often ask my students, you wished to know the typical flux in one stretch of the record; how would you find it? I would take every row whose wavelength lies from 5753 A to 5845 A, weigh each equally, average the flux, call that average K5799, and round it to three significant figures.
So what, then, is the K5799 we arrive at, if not 4.19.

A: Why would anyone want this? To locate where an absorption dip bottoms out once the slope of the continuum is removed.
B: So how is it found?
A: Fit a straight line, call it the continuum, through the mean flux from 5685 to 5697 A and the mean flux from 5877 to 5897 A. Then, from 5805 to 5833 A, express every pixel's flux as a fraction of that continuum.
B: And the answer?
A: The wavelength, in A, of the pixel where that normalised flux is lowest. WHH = 5819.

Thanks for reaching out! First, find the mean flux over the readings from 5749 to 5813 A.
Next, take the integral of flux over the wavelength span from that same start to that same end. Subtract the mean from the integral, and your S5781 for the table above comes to 259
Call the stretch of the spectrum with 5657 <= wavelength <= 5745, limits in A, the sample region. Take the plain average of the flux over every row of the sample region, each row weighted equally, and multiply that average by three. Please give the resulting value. 12.3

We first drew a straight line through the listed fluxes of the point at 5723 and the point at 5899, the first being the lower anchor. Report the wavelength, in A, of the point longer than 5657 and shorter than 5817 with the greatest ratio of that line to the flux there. 5659 A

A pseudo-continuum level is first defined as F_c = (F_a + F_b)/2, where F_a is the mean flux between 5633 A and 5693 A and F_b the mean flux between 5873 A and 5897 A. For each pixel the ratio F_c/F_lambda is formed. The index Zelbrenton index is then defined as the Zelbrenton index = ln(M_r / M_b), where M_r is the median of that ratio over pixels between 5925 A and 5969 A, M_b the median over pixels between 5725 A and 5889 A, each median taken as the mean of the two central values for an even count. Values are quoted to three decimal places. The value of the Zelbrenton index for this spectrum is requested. 0.027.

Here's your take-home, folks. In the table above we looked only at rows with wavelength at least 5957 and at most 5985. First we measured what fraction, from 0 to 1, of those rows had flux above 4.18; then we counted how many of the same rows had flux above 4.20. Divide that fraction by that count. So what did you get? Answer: 0.14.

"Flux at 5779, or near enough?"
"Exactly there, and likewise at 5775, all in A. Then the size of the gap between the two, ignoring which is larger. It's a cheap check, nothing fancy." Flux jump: 0.0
